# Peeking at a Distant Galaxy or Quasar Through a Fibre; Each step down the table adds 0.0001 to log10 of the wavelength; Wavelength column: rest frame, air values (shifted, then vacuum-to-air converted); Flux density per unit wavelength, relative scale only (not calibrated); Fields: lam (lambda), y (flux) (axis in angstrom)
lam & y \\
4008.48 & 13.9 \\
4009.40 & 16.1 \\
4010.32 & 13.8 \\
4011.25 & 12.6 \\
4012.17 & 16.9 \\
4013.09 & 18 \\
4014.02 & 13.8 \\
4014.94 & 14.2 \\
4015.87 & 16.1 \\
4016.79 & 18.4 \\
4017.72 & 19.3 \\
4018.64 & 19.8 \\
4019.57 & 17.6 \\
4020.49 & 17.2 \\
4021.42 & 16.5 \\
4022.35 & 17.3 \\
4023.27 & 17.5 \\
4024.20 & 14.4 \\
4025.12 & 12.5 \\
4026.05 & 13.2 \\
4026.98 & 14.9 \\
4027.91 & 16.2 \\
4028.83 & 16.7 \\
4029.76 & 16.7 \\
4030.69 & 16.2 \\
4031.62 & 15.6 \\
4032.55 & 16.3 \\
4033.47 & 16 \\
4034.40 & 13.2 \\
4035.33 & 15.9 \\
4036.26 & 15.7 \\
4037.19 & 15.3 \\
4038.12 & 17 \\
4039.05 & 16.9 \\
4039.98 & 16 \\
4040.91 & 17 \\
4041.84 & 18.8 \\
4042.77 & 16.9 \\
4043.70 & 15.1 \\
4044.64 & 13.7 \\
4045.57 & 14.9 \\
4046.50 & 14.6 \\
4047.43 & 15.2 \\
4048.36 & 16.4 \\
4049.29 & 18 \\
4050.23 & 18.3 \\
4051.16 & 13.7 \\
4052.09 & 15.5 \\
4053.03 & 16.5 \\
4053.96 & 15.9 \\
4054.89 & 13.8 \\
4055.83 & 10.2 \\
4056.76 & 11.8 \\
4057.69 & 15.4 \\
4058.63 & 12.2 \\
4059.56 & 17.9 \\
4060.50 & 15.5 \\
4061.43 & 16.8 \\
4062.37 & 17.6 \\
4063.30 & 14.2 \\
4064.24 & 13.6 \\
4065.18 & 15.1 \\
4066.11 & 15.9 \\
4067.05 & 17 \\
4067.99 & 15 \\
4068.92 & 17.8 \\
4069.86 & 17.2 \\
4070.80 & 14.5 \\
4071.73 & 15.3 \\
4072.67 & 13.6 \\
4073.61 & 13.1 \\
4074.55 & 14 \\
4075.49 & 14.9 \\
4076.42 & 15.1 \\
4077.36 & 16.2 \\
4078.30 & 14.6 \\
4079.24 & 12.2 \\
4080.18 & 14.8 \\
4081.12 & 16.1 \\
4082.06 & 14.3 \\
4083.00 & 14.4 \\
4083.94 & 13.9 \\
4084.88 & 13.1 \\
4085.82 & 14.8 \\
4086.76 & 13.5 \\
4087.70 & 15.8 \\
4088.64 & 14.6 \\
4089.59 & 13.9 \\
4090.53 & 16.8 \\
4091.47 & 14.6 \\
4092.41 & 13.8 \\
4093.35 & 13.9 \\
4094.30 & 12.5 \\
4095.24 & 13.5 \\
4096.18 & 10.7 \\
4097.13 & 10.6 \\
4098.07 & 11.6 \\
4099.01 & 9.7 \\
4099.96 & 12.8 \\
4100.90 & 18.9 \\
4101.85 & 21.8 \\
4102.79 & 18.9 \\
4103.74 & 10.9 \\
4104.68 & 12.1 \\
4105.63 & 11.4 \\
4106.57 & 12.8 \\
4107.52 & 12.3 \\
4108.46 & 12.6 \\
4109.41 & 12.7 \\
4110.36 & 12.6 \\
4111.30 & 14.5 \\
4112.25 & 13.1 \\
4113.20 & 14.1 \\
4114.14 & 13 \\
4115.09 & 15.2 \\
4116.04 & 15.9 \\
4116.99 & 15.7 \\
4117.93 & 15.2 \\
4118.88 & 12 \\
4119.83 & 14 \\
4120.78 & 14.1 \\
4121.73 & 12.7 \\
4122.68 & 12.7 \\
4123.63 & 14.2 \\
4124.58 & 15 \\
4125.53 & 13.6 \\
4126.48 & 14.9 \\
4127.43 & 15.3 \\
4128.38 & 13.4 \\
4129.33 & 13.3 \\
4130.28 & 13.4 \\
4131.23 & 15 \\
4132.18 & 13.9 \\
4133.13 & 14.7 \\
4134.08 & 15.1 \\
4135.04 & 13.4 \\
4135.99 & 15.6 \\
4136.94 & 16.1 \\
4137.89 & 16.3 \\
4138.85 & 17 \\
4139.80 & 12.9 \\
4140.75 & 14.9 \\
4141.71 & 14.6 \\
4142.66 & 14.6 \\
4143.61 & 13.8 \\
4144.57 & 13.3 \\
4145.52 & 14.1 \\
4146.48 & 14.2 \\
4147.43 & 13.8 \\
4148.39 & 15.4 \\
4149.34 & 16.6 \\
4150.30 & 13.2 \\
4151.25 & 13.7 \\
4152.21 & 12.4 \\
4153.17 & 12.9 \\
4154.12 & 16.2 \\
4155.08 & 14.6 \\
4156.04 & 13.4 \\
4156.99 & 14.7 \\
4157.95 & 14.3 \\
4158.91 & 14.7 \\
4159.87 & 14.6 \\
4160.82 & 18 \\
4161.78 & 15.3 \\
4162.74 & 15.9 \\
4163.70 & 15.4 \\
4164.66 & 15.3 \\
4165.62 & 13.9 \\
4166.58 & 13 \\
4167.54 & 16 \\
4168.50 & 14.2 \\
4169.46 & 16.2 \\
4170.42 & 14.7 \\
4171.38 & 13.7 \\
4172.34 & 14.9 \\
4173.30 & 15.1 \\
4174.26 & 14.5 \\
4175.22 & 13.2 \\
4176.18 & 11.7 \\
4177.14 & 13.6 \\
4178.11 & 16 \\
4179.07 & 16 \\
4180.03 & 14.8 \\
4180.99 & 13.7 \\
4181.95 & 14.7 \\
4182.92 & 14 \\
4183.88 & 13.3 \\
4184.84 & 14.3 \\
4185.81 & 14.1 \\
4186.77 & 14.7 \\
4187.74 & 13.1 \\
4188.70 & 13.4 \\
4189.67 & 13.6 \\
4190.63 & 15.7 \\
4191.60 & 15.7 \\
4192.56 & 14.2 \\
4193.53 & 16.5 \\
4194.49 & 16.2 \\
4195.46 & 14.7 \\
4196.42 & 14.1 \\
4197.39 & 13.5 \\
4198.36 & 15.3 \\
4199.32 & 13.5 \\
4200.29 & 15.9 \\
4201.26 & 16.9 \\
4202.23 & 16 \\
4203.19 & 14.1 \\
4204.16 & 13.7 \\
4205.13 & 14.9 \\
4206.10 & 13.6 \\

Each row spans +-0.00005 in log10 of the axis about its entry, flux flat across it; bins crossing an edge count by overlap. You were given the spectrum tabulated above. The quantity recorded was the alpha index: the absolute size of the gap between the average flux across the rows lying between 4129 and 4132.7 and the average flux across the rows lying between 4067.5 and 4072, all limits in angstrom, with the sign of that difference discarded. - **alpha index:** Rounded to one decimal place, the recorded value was 2.1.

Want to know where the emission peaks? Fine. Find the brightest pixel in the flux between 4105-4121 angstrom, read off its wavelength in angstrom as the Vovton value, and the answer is 4116.04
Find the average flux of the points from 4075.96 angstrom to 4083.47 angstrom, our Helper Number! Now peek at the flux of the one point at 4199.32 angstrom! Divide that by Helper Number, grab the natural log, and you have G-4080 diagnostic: -0.09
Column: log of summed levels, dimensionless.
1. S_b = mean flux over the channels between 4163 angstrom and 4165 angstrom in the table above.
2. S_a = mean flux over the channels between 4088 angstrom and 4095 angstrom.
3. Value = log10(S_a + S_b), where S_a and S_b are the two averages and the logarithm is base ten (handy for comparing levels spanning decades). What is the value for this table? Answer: 1.47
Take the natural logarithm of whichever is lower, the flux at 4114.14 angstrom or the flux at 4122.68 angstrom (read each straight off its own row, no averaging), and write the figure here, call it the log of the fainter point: 2.54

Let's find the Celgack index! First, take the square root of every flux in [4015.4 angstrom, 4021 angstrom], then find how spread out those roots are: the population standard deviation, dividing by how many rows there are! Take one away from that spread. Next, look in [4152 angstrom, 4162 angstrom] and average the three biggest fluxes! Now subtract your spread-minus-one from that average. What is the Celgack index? 17.4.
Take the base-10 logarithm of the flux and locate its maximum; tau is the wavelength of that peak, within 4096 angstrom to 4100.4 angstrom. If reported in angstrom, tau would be 4099.96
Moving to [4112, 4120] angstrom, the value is 4116.04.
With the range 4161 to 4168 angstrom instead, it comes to 4167.54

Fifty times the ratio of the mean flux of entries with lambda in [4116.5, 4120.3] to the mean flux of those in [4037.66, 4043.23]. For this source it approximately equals 42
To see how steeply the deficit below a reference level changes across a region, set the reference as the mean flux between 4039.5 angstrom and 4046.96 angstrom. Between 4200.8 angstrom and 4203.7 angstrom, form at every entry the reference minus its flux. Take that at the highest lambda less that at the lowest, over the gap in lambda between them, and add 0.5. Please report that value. 2.0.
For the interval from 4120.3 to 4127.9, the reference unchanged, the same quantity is 0.3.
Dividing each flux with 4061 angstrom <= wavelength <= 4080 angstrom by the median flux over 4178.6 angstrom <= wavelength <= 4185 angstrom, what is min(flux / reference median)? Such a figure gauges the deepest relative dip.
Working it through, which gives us 0.85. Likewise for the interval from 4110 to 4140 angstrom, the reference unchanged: 0.84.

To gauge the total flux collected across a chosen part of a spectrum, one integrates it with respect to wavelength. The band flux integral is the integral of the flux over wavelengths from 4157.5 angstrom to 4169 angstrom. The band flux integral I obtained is 173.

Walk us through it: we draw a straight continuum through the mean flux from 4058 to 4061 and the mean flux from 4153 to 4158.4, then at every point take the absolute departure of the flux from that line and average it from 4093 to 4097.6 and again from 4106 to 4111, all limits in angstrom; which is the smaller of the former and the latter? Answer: 2.2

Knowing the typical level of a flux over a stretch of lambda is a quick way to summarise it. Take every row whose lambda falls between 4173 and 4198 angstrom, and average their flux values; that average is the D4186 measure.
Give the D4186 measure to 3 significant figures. 14.4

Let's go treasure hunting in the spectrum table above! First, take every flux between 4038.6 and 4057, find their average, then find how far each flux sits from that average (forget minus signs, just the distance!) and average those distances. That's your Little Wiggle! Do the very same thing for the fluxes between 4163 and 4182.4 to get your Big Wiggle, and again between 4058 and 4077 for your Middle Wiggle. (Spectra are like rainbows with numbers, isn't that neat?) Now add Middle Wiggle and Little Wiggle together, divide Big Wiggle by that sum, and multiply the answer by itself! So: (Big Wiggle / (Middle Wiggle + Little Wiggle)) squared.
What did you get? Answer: 0.10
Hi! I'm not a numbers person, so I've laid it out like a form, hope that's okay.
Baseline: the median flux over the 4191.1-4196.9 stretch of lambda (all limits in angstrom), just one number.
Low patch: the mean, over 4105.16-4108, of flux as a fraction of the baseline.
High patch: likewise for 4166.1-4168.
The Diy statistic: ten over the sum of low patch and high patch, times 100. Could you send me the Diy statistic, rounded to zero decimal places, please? 570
